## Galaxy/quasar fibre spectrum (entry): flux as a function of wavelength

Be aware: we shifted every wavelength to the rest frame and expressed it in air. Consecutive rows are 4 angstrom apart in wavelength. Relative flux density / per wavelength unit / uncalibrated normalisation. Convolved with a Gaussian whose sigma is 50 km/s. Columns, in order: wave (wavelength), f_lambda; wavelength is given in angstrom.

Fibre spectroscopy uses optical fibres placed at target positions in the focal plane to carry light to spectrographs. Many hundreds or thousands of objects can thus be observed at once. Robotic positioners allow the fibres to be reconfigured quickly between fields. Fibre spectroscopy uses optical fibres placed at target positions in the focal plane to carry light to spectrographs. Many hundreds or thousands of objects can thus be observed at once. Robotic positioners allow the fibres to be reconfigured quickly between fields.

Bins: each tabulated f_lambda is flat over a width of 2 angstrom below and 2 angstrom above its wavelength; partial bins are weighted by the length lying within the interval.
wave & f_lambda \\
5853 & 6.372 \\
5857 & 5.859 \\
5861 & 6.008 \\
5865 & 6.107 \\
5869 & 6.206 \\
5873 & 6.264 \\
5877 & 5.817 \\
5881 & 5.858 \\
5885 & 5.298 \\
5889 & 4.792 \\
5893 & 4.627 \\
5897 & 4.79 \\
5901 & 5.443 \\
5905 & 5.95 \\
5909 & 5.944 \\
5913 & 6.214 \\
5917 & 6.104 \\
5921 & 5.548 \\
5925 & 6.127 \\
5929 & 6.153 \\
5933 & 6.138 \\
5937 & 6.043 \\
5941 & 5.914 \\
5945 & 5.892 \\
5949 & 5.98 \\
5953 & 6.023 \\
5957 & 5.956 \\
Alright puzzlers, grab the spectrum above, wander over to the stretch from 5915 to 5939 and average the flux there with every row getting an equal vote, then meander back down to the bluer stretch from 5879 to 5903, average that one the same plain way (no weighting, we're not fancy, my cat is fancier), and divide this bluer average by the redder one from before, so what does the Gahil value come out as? 0.85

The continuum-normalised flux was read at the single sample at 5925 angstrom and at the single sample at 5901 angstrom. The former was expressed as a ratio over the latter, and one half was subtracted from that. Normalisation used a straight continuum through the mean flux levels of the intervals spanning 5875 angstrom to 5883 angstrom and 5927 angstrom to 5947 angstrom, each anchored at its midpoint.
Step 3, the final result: 0.611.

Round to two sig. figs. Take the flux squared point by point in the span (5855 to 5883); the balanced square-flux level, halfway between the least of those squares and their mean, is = 35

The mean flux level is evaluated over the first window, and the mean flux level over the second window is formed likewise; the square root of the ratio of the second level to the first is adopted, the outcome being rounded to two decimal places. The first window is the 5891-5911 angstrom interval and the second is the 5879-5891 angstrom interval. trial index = 1.00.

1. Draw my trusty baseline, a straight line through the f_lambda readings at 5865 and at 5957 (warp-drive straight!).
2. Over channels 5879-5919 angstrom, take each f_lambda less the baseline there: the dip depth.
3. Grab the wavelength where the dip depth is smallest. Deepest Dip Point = 5893 angstrom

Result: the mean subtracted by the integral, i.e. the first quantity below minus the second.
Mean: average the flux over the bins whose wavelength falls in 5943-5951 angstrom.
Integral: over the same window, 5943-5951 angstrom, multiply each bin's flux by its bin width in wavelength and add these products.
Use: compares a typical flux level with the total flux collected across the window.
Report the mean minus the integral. -41.6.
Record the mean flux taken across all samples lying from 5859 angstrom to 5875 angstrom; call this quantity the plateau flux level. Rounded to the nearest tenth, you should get 6.1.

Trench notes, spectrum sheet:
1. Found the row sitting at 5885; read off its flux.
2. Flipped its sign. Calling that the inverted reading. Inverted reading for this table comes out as -5.3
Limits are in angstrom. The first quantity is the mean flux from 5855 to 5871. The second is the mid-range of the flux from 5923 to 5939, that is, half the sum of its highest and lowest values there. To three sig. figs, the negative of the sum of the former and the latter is -12.1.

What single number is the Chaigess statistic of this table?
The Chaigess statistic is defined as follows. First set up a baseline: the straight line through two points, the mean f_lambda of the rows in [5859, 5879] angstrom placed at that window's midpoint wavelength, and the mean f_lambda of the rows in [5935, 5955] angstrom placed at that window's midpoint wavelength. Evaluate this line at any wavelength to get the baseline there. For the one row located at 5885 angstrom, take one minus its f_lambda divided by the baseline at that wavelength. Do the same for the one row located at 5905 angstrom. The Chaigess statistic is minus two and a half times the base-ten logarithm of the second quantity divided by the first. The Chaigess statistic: 2.5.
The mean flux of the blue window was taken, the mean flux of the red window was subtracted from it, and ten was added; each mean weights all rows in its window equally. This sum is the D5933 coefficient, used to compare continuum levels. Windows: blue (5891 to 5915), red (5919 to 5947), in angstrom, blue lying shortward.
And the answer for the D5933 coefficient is 9.5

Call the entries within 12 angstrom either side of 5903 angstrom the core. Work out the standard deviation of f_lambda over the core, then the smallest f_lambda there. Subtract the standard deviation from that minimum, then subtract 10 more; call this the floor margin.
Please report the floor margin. -6.0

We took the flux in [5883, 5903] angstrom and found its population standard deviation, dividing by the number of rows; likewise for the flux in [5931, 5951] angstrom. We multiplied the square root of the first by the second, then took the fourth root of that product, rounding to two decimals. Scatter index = 0.47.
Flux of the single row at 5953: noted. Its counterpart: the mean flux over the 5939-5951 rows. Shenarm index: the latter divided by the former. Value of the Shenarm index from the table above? 0.98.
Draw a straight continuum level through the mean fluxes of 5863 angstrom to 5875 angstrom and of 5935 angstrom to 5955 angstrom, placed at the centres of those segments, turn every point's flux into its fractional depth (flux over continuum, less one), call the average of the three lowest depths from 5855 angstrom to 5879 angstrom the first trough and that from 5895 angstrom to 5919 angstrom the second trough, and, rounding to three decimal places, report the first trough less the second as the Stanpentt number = 0.066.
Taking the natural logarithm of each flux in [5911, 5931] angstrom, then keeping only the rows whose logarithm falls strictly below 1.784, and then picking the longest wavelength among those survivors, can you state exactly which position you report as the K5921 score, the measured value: 5921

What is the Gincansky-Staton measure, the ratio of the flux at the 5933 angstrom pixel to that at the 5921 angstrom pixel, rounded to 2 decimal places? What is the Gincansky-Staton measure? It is 1.11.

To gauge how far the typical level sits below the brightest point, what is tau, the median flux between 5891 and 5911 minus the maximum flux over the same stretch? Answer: -0.51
